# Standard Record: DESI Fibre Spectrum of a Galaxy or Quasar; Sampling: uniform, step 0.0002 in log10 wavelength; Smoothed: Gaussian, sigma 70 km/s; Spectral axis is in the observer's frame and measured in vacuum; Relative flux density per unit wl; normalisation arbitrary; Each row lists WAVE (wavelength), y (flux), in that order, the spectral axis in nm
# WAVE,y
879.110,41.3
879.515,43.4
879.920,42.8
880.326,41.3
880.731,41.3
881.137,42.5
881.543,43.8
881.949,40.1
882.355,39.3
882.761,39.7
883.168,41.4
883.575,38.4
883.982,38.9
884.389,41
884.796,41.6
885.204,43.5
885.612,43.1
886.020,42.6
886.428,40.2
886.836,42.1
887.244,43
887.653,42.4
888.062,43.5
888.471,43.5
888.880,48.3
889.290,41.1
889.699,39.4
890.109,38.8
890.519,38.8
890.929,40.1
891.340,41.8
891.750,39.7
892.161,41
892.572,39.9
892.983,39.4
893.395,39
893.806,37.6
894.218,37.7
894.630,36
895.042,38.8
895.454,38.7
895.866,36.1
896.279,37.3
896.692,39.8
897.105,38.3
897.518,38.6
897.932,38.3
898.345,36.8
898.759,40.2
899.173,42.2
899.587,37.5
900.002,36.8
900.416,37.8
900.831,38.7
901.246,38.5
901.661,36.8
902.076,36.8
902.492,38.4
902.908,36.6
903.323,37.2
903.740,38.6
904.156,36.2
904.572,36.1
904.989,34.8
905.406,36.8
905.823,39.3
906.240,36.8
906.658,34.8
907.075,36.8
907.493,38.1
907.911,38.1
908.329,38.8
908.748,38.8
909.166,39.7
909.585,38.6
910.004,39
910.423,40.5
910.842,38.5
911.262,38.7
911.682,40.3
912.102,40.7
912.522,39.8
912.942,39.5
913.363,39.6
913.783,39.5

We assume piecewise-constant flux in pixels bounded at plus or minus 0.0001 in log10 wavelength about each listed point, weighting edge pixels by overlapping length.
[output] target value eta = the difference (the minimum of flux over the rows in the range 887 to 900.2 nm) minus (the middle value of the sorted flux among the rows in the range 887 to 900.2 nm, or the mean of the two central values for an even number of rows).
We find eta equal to -3.2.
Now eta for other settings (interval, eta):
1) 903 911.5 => -3.5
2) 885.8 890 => -3.1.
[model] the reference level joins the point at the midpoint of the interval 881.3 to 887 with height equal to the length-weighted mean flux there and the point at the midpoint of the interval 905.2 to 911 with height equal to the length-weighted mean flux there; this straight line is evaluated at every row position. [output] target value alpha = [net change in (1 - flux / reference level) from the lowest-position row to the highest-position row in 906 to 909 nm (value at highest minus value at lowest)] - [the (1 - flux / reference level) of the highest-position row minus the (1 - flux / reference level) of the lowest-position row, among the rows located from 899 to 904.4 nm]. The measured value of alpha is -0.20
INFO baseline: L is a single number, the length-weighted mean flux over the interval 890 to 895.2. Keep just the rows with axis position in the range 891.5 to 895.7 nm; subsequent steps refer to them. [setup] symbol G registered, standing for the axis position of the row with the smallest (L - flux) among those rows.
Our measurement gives 892.161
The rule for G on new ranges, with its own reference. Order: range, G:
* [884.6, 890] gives 888.880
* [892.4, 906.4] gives 899.173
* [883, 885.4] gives 885.204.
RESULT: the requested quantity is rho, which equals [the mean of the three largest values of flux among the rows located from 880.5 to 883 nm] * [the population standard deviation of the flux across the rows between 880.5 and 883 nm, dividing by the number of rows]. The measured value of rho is 68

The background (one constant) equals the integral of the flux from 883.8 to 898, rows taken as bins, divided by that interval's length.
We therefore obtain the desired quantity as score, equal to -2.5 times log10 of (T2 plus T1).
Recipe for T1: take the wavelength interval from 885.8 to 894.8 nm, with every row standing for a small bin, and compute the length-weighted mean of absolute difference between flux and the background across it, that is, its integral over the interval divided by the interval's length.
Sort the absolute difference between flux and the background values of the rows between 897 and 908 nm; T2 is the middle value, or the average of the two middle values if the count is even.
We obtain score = -1.7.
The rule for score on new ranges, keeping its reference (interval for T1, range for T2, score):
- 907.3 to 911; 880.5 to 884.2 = -1.0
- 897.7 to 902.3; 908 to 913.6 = -1.3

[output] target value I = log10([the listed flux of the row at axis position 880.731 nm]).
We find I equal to 1.62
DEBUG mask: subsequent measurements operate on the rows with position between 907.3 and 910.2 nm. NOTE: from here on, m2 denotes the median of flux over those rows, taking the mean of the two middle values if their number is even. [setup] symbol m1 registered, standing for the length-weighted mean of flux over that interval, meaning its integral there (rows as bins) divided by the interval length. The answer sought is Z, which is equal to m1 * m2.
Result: 1503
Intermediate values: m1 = 38.7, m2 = 38.8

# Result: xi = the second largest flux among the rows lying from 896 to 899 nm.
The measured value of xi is 39.8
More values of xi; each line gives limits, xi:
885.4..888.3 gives 43.1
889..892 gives 41.1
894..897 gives 38.8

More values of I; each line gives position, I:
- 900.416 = 1.58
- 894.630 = 1.56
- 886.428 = 1.60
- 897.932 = 1.58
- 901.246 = 1.59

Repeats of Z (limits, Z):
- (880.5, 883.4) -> 1699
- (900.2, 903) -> 1425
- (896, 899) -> 1473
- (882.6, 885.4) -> 1666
